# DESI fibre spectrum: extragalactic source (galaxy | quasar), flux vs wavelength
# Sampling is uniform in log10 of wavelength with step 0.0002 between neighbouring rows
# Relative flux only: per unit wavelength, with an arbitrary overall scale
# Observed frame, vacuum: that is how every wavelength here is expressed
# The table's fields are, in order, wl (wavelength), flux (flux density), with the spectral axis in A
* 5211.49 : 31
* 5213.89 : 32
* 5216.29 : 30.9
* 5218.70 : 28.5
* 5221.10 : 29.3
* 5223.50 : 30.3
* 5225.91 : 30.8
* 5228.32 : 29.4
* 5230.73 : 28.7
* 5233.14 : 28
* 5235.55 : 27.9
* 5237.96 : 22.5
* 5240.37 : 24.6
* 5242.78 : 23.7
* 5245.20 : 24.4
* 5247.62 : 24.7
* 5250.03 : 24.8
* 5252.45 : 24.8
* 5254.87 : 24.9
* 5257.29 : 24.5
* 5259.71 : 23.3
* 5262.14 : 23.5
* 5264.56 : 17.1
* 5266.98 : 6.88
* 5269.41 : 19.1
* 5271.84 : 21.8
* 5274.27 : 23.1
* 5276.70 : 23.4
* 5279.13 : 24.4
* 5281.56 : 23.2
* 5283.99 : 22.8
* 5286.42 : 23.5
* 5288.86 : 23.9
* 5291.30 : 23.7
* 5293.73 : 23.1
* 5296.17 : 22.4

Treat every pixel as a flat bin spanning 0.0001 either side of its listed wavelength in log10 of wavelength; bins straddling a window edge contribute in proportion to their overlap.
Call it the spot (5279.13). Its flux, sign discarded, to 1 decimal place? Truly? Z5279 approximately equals 24.4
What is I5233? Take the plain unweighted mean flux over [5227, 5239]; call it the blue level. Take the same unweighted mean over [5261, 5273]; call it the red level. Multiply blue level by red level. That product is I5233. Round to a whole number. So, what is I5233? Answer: 483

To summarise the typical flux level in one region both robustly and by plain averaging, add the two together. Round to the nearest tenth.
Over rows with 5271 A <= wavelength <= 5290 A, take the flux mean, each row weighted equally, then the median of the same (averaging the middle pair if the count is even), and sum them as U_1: 46.6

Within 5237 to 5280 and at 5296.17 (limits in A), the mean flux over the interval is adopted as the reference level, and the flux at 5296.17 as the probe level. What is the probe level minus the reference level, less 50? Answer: -49.9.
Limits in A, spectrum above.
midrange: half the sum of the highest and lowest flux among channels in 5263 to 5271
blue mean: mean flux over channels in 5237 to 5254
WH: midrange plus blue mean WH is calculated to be 37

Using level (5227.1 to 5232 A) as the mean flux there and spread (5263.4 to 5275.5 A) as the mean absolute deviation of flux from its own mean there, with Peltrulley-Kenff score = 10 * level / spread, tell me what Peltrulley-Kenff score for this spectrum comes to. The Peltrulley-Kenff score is 65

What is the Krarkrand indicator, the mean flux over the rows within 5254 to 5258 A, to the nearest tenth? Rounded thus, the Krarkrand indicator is 24.7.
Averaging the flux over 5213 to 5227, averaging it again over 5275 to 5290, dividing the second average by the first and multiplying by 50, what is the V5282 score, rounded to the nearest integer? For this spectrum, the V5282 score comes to 39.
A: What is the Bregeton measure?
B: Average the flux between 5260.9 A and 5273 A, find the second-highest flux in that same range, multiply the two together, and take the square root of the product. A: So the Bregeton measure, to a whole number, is 20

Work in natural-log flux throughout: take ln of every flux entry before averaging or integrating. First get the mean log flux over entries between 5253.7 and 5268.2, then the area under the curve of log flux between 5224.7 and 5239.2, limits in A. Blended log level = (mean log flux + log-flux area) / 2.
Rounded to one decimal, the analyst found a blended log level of 25.5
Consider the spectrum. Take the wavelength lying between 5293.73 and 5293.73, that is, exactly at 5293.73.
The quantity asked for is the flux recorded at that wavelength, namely 23.1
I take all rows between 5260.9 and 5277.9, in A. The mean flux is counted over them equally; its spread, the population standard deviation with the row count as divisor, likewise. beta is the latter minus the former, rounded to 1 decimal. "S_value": -13.7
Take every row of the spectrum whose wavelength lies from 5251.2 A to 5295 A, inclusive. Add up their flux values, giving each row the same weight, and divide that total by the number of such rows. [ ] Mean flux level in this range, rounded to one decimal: 22.1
